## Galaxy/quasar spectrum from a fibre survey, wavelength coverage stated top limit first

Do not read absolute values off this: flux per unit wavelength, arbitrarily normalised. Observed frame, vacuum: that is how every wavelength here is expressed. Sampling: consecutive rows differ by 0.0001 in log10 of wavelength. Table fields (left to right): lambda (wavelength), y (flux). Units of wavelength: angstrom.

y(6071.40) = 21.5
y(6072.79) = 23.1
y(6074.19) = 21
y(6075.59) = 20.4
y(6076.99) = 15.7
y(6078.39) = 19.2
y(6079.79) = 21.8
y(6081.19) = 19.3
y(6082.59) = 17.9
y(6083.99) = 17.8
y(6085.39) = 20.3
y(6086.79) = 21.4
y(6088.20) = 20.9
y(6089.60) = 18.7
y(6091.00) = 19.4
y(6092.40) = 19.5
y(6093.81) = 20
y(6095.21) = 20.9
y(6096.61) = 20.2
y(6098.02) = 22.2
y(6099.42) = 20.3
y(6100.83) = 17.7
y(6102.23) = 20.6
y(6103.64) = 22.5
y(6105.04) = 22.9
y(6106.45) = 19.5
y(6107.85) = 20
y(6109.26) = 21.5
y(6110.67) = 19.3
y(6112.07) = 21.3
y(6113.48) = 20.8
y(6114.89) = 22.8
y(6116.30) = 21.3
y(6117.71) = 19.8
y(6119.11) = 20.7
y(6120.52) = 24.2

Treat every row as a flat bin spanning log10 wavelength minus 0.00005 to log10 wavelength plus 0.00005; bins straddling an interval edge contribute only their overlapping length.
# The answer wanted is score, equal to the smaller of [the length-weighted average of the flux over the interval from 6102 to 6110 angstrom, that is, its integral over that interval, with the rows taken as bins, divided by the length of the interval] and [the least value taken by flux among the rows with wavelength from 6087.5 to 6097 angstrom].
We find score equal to 18.7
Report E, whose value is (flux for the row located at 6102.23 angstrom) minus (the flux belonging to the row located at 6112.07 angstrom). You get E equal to -0.7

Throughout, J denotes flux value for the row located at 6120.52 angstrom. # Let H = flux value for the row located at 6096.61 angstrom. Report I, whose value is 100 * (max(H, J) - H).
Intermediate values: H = 20.2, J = 24.2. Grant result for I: 400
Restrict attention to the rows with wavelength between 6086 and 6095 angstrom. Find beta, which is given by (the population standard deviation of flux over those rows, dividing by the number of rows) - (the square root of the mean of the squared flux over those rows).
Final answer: -19.1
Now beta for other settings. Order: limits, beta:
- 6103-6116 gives -19.9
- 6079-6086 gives -18.0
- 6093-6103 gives -19.1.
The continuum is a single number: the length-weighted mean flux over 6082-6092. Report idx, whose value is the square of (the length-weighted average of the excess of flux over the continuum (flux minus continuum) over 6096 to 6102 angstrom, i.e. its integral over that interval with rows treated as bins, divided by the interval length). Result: 0.4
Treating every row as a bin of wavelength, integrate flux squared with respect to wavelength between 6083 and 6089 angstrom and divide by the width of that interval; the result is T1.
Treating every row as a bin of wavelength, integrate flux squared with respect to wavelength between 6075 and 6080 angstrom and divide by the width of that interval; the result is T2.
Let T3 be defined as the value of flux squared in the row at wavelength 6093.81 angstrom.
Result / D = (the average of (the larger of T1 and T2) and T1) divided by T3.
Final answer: 1.0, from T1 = 401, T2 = 366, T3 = 400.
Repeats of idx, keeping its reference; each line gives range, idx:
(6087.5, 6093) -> 0.0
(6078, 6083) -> 0.0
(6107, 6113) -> 1.0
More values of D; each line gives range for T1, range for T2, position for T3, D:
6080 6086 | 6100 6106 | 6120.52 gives 0.7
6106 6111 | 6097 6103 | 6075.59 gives 1.0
